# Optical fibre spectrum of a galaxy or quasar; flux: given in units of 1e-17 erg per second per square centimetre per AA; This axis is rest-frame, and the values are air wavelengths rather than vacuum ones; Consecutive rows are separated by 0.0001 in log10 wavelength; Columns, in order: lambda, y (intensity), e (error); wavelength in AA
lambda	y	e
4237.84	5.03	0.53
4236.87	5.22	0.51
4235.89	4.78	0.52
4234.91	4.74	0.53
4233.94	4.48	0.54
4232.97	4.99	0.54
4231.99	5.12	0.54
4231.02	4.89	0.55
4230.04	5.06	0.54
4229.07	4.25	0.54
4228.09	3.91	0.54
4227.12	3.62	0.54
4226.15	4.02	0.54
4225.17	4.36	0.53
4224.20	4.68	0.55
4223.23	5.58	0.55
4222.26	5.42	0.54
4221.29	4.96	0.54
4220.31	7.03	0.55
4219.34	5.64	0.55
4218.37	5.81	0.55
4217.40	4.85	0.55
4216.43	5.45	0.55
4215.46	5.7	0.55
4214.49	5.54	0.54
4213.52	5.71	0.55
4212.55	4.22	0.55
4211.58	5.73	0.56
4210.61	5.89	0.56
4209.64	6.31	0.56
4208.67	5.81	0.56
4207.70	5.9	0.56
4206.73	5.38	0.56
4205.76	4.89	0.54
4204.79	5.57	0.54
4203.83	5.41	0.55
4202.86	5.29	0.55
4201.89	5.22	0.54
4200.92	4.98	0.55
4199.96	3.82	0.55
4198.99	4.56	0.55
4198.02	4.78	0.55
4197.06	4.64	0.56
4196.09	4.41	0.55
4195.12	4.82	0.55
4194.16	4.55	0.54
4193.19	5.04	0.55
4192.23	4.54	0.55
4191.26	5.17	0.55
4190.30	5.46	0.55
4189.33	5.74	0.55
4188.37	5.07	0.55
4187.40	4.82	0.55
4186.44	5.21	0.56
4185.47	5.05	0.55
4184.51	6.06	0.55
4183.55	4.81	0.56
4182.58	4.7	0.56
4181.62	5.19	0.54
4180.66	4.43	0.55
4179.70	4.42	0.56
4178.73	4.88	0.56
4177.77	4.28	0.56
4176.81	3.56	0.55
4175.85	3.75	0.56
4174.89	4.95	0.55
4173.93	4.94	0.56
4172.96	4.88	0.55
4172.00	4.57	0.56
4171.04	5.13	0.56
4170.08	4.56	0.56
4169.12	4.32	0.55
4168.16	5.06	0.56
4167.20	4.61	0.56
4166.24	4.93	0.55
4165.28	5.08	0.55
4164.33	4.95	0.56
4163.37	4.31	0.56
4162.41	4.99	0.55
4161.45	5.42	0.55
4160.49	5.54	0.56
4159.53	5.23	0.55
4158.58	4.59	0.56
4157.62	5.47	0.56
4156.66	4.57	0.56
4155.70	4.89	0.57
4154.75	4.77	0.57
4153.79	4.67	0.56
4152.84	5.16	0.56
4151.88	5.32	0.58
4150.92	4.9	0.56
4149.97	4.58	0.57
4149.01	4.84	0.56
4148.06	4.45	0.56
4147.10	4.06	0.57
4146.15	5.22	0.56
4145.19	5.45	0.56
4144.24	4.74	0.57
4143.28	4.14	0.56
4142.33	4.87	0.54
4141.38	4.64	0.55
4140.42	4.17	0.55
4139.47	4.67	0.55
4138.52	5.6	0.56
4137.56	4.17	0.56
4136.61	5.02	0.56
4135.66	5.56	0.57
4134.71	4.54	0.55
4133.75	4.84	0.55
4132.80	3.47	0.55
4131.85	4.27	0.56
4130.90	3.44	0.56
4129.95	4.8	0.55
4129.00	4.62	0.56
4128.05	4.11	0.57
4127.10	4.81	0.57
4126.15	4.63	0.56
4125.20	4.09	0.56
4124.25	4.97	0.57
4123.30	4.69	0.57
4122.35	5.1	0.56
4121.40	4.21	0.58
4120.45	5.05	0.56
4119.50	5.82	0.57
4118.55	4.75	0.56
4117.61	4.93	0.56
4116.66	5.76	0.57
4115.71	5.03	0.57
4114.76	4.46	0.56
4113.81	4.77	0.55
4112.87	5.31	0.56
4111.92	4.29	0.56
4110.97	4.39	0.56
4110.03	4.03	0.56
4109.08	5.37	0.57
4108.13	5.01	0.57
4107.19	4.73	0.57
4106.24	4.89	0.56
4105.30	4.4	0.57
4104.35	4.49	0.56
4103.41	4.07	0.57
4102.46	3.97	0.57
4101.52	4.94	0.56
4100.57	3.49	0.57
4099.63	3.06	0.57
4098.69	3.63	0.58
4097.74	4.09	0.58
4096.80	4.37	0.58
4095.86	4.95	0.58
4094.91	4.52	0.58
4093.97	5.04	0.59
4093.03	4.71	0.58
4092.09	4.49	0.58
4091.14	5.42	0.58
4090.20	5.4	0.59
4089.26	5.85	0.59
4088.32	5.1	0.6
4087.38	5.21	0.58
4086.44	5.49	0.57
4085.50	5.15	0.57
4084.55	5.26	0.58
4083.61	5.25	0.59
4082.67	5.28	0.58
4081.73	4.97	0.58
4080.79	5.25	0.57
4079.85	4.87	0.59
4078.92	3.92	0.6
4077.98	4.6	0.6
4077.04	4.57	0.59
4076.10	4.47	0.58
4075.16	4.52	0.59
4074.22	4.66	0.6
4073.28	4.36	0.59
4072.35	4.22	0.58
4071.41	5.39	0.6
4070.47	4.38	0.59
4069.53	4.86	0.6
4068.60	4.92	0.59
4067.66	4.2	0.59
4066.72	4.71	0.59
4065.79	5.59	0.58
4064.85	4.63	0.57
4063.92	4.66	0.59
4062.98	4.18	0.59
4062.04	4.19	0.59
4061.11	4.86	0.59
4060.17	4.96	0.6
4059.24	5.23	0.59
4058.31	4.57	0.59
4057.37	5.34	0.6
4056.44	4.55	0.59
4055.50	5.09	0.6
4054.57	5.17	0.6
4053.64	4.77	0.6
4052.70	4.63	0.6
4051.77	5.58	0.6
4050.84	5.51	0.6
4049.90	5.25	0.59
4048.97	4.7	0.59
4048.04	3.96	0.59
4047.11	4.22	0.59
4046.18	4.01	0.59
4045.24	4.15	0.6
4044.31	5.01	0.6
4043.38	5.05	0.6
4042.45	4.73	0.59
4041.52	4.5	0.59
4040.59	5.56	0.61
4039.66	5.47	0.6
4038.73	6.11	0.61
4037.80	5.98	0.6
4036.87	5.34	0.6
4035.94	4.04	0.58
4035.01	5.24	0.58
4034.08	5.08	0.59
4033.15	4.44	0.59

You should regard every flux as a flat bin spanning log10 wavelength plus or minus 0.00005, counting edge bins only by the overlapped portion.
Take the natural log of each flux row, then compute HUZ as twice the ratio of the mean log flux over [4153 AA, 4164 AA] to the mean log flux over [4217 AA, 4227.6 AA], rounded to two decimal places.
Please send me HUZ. 1.98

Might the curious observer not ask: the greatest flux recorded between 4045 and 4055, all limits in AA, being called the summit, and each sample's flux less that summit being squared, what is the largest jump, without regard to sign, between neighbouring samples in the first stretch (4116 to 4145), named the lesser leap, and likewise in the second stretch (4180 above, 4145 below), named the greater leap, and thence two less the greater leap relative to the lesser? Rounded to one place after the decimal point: 1.3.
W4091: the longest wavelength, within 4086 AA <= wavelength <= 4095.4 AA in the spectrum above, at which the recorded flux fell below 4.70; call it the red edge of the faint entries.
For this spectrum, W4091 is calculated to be 4094.91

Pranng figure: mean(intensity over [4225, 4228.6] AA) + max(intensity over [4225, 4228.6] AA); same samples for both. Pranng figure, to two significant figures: 8.3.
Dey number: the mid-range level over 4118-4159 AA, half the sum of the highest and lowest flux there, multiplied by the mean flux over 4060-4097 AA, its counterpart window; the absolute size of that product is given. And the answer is 22.4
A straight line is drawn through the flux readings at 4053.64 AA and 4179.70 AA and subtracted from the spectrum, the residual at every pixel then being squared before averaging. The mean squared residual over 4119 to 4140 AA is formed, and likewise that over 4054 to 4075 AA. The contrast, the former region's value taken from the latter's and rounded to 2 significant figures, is -0.20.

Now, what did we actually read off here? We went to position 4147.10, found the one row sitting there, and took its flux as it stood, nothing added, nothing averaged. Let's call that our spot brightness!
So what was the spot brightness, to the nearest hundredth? 4.06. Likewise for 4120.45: 5.05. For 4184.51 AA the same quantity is 6.06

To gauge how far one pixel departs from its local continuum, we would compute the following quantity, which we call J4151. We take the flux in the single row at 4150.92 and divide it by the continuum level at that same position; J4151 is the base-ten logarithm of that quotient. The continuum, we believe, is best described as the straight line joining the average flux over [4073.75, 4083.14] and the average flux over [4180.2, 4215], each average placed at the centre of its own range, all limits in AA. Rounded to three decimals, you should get -0.006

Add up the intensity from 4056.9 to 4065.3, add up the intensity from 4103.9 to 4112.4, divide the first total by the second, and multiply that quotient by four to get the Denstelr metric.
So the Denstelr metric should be 4.10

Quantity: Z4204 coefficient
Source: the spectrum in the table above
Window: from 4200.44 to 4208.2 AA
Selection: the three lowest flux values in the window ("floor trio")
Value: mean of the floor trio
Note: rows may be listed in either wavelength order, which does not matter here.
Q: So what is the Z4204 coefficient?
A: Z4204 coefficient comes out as 5.0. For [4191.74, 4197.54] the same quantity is 4.5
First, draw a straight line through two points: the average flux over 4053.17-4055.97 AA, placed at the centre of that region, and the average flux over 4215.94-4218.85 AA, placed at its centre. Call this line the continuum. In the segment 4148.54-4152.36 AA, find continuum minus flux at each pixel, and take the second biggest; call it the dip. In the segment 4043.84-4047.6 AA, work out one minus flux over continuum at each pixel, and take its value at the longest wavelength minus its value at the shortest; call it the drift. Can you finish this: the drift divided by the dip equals 0.42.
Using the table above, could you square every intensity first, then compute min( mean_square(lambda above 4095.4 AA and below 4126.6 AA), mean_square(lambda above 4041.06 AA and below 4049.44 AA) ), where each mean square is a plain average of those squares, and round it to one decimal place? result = 20.2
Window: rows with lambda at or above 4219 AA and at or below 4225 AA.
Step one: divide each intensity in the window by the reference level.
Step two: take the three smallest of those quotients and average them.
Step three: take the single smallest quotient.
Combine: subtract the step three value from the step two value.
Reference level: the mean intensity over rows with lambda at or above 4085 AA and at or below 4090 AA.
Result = 0.063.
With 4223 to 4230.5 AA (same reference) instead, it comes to 0.043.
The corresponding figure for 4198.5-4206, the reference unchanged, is 0.113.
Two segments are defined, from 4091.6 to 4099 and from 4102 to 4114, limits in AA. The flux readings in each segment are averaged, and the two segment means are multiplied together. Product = 21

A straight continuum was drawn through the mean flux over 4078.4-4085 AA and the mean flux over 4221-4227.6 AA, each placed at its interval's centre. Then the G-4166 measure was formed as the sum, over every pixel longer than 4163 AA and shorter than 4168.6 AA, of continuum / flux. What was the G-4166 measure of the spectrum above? 6.0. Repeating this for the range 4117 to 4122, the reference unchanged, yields 5.0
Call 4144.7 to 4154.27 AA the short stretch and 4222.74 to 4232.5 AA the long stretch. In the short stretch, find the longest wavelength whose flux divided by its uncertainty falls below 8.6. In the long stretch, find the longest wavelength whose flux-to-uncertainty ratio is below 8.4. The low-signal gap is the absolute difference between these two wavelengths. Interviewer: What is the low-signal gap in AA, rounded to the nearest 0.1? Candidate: 75.3 AA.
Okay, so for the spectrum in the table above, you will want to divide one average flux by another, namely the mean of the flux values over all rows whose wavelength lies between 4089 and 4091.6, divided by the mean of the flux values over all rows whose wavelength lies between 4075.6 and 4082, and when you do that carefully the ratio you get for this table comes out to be 1.19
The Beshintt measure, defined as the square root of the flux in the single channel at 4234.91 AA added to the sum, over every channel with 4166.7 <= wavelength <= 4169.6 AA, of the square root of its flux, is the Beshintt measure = 8.7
